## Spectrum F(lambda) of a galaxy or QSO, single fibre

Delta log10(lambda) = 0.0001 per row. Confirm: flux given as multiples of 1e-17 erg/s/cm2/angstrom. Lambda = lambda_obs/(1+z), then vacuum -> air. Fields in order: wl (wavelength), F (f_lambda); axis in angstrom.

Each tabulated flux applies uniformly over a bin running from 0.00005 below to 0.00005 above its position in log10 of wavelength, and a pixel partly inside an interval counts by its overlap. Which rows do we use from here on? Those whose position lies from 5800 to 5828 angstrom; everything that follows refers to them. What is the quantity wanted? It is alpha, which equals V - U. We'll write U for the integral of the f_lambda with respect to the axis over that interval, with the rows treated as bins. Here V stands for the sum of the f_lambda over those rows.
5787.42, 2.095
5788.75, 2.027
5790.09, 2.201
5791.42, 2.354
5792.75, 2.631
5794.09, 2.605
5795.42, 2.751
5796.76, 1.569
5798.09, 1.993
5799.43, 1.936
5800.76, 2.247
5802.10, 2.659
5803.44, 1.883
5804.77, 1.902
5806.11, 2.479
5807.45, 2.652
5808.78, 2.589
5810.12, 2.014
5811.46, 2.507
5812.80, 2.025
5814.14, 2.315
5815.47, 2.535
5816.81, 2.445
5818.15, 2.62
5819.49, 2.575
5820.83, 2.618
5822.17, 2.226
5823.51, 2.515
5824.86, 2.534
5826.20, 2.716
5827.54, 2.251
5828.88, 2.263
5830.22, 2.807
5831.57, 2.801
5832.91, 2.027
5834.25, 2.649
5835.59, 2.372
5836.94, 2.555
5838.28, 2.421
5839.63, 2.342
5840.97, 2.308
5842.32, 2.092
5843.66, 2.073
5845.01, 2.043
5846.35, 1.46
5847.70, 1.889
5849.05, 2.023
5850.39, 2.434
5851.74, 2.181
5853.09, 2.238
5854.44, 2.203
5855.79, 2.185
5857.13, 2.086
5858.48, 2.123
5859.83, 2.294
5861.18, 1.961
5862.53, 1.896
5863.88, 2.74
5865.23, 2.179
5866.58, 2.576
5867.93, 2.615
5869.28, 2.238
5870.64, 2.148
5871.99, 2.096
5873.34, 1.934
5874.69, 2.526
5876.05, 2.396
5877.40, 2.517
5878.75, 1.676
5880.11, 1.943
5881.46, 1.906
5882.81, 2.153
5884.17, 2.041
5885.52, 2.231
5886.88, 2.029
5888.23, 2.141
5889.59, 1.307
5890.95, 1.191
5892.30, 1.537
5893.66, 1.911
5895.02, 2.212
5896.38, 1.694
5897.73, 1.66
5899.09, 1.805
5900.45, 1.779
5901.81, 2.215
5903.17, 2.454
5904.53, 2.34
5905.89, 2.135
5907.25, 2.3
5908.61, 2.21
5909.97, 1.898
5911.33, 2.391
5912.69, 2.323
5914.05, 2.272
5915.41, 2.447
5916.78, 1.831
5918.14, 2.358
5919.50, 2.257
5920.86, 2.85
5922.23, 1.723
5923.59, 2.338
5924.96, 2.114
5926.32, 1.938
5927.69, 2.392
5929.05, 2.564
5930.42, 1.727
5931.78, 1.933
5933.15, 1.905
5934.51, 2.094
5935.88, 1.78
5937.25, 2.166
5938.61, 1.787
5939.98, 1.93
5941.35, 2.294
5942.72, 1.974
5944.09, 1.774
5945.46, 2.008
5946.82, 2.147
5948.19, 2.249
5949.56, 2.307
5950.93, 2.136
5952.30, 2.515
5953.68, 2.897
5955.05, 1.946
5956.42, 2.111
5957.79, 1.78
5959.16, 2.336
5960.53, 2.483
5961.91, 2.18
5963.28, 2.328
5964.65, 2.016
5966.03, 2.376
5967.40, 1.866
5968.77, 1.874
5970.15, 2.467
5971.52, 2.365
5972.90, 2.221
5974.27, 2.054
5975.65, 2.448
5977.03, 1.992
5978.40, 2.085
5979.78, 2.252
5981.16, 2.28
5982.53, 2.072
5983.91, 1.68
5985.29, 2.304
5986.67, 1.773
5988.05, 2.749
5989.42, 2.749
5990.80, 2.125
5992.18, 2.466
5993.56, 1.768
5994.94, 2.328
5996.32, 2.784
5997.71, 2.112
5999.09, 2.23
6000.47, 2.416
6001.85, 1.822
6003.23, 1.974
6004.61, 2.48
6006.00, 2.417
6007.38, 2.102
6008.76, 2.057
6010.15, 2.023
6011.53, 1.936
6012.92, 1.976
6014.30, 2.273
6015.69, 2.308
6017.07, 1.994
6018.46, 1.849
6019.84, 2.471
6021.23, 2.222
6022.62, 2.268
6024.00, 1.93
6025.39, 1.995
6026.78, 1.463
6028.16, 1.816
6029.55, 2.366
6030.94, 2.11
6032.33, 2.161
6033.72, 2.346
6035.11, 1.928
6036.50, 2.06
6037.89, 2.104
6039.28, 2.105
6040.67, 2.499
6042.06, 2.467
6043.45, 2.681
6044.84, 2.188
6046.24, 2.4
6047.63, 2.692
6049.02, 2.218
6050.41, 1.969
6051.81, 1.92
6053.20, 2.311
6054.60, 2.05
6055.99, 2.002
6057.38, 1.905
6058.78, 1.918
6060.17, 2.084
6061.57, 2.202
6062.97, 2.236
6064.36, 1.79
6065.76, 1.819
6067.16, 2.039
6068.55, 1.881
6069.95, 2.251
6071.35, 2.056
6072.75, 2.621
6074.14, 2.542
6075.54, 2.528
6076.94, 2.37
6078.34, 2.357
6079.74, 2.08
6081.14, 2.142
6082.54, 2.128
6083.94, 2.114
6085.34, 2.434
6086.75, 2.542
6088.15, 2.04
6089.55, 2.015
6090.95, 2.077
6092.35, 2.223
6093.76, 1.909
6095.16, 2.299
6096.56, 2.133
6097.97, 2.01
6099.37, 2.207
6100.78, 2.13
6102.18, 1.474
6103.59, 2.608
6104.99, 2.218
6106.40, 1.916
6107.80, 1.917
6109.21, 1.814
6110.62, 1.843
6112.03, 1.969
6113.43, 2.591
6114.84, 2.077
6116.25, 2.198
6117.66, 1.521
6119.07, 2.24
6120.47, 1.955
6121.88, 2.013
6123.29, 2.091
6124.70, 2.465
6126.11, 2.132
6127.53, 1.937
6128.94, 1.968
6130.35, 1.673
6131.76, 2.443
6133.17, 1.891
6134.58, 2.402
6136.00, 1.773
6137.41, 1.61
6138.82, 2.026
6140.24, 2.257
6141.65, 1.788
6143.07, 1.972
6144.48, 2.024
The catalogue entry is -17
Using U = 67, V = 50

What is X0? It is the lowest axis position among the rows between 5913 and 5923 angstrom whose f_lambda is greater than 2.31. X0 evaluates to 5915.41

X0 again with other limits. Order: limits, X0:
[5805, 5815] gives 5806.11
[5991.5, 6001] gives 5992.18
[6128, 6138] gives 6131.76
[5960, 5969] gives 5960.53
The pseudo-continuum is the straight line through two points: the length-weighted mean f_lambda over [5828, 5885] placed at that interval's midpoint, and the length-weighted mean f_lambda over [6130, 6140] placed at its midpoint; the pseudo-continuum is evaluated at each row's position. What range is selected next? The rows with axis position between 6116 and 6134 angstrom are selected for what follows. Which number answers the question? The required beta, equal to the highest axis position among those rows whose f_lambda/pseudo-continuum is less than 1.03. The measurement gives 6133.17 angstrom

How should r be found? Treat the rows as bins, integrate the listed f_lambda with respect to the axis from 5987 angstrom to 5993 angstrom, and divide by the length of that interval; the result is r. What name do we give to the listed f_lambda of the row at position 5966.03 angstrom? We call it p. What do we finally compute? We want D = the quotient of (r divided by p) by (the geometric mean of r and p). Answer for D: 0.43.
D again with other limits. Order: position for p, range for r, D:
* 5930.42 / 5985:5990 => 0.68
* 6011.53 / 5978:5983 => 0.55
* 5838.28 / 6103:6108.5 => 0.39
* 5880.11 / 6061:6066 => 0.53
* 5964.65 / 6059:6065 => 0.50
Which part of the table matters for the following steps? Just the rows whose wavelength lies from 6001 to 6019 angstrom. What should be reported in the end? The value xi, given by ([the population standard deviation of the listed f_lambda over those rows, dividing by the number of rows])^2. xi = 0.041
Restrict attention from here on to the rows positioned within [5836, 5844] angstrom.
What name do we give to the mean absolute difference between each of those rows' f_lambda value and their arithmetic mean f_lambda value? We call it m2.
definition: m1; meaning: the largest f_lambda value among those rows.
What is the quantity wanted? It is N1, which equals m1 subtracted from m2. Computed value -2.41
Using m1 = 2.555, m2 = 0.14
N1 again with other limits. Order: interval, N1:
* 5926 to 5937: -2.33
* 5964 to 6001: -2.55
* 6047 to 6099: -2.51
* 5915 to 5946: -2.60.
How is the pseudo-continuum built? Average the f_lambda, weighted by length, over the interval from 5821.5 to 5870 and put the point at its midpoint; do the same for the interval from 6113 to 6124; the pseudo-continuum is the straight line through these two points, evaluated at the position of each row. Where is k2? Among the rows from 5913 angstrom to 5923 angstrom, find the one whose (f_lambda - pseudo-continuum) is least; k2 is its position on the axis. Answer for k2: 5922.23 angstrom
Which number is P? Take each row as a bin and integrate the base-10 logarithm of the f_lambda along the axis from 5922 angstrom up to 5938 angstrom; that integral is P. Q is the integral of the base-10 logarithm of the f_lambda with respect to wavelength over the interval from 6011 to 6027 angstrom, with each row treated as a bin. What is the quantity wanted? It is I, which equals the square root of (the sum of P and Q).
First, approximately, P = 5.0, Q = 5.0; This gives 3.16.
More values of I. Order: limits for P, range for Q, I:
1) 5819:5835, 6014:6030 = 3.36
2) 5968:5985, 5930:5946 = 3.20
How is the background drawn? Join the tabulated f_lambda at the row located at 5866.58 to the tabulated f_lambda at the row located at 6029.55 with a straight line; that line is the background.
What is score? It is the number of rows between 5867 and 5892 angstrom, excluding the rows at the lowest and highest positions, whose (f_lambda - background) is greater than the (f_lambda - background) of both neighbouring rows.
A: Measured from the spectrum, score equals 6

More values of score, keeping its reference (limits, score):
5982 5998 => 4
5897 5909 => 3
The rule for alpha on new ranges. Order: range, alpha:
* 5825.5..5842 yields -11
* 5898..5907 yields -6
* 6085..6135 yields -29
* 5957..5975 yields -11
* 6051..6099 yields -30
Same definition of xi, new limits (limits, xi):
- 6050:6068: 0.023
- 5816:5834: 0.053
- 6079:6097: 0.028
